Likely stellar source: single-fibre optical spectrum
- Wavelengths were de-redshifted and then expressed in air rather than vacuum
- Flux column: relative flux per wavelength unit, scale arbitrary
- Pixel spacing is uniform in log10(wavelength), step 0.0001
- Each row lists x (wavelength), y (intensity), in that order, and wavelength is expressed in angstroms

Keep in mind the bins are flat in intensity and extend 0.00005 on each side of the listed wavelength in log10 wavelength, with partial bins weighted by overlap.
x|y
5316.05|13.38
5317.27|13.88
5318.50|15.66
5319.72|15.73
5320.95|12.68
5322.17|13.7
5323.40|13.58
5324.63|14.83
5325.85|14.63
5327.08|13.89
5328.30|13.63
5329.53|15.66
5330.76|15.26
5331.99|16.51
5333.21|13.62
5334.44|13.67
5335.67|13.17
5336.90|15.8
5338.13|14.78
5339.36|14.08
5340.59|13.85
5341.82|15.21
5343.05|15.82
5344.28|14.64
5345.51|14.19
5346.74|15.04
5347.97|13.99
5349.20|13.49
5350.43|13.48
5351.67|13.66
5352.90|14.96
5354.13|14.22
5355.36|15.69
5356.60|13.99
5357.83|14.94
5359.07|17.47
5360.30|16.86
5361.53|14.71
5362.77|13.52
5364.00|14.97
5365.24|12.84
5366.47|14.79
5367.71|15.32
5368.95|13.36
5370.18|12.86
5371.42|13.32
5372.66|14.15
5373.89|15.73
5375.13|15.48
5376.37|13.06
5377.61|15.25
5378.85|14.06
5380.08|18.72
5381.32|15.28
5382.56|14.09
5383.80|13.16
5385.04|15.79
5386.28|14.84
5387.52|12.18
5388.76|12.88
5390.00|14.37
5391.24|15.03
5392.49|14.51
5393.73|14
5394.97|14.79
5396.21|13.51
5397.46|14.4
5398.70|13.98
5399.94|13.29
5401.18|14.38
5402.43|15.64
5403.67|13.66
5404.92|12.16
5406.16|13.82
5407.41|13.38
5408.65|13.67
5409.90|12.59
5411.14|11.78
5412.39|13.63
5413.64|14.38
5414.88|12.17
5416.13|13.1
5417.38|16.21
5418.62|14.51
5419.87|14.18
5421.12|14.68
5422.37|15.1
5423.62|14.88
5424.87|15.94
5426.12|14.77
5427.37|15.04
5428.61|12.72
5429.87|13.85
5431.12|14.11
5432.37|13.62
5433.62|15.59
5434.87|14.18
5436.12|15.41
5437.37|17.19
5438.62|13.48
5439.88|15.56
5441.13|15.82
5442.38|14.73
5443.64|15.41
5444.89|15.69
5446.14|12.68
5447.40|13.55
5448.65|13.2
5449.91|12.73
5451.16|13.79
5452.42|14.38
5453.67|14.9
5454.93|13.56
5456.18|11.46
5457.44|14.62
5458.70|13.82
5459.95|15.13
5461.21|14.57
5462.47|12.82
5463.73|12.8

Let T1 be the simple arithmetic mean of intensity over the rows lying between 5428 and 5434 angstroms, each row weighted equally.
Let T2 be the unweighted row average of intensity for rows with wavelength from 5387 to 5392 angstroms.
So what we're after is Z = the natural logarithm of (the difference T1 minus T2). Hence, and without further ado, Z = -1.0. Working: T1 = 14.0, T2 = 13.6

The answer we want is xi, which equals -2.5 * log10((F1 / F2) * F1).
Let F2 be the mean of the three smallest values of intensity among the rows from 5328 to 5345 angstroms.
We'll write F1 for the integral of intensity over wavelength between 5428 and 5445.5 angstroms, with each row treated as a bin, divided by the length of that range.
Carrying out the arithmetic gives -3.03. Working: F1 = 14.8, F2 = 13.5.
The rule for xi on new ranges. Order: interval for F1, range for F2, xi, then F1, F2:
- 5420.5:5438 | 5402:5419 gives -3.15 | 14.8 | 12.0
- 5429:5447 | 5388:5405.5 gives -3.08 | 14.8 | 12.8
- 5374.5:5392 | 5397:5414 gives -3.10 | 14.6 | 12.2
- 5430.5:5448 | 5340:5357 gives -3.02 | 14.8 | 13.5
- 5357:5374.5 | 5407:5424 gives -3.11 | 14.6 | 12.2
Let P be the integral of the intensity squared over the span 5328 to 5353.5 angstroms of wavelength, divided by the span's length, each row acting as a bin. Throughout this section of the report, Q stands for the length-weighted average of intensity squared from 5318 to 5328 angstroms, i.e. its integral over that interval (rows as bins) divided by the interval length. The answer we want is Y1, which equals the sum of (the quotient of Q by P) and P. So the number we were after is 212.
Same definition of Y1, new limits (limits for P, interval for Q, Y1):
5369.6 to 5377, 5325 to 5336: 201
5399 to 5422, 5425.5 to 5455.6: 192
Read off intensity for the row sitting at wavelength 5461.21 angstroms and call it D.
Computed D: 14.57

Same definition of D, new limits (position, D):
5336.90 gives 15.8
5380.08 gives 18.72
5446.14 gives 12.68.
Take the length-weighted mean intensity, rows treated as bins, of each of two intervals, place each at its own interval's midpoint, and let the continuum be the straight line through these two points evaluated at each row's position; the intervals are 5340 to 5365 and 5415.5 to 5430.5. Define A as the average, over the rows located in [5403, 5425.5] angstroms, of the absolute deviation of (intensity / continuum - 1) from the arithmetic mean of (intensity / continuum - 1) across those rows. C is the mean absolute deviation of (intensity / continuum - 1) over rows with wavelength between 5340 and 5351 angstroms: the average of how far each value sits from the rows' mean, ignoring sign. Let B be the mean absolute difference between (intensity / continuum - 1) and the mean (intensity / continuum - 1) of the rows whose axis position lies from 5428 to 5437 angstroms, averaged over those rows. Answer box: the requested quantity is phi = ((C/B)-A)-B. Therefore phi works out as 0.79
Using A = 0.068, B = 0.051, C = 0.046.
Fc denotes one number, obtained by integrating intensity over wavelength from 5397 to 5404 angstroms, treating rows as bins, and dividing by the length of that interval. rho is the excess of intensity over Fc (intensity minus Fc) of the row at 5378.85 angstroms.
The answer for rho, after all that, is -0.2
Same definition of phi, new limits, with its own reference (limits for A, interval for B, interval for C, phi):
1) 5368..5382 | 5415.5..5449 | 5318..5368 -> 0.80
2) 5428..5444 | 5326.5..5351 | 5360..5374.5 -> 1.11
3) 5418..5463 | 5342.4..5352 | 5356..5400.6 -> 1.44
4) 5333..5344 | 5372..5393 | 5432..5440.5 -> 0.87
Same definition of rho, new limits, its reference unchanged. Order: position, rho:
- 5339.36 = -0.2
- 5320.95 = -1.6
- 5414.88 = -2.1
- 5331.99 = 2.2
